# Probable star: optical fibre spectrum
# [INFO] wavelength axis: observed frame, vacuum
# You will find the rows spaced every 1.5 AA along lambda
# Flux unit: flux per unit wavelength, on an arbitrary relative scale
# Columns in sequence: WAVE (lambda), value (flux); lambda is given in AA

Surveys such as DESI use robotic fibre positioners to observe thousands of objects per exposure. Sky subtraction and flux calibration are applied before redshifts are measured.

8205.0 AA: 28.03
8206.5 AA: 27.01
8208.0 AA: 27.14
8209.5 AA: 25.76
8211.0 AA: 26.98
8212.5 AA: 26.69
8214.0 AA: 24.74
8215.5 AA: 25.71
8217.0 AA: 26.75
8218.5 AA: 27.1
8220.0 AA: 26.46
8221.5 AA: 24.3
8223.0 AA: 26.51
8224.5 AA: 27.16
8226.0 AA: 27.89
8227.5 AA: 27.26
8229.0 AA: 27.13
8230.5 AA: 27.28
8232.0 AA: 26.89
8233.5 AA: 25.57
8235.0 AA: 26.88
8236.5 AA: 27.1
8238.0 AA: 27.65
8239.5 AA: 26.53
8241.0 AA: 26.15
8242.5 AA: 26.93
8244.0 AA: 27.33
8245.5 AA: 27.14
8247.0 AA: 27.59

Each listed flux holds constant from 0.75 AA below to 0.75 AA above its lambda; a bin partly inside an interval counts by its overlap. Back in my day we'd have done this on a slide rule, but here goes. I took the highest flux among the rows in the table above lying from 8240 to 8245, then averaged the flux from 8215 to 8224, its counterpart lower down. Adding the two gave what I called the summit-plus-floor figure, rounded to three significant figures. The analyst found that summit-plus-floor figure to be 53.5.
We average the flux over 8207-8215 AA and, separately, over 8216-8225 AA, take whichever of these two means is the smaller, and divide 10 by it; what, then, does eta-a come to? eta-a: 0.381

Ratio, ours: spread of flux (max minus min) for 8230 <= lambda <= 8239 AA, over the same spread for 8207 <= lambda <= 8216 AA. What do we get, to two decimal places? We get 0.87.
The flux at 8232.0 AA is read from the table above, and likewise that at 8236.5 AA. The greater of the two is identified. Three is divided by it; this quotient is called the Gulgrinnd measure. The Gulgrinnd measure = 0.1107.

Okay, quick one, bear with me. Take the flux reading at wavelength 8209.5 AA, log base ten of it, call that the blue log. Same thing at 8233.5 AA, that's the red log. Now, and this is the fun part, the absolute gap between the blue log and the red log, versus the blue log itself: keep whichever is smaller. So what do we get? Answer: 0.00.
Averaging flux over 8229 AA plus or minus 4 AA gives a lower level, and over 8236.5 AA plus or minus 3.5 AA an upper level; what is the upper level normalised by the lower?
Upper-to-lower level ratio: 0.98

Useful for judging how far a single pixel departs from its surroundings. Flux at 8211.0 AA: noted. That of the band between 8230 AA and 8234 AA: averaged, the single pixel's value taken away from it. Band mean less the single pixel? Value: -0.4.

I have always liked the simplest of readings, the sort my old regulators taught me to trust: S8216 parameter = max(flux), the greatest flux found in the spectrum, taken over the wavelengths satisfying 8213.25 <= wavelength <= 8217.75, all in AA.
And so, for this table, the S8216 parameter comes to 26.75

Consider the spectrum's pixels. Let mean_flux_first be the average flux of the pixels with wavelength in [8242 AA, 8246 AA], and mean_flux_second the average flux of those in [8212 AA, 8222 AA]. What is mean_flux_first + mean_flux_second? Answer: 53.1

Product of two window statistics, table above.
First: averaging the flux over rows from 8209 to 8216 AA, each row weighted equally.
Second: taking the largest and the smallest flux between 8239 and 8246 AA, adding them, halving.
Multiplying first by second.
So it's 695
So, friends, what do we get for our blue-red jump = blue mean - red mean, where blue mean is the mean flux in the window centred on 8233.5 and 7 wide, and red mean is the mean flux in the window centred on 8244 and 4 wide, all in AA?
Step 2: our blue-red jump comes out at -0.4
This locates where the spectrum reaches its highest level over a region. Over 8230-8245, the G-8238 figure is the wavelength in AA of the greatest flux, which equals 8238.0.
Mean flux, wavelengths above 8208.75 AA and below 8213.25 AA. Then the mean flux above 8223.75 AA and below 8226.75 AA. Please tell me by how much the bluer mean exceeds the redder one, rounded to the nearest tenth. -1.0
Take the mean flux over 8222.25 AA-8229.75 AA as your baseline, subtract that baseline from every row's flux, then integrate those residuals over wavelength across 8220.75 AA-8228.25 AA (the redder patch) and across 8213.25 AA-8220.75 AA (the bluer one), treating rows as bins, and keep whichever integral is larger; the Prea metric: -4.2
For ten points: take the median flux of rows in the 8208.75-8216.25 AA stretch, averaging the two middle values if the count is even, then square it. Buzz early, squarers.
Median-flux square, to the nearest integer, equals 664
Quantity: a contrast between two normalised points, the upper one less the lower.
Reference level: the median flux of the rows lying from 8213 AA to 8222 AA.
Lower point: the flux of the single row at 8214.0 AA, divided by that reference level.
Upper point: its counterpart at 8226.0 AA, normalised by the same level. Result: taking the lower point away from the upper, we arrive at 0.121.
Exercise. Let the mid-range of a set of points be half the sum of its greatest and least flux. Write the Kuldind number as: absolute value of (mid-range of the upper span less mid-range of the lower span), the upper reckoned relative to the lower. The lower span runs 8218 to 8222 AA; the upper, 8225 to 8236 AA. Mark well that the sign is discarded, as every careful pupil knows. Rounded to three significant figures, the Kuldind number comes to 1.03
